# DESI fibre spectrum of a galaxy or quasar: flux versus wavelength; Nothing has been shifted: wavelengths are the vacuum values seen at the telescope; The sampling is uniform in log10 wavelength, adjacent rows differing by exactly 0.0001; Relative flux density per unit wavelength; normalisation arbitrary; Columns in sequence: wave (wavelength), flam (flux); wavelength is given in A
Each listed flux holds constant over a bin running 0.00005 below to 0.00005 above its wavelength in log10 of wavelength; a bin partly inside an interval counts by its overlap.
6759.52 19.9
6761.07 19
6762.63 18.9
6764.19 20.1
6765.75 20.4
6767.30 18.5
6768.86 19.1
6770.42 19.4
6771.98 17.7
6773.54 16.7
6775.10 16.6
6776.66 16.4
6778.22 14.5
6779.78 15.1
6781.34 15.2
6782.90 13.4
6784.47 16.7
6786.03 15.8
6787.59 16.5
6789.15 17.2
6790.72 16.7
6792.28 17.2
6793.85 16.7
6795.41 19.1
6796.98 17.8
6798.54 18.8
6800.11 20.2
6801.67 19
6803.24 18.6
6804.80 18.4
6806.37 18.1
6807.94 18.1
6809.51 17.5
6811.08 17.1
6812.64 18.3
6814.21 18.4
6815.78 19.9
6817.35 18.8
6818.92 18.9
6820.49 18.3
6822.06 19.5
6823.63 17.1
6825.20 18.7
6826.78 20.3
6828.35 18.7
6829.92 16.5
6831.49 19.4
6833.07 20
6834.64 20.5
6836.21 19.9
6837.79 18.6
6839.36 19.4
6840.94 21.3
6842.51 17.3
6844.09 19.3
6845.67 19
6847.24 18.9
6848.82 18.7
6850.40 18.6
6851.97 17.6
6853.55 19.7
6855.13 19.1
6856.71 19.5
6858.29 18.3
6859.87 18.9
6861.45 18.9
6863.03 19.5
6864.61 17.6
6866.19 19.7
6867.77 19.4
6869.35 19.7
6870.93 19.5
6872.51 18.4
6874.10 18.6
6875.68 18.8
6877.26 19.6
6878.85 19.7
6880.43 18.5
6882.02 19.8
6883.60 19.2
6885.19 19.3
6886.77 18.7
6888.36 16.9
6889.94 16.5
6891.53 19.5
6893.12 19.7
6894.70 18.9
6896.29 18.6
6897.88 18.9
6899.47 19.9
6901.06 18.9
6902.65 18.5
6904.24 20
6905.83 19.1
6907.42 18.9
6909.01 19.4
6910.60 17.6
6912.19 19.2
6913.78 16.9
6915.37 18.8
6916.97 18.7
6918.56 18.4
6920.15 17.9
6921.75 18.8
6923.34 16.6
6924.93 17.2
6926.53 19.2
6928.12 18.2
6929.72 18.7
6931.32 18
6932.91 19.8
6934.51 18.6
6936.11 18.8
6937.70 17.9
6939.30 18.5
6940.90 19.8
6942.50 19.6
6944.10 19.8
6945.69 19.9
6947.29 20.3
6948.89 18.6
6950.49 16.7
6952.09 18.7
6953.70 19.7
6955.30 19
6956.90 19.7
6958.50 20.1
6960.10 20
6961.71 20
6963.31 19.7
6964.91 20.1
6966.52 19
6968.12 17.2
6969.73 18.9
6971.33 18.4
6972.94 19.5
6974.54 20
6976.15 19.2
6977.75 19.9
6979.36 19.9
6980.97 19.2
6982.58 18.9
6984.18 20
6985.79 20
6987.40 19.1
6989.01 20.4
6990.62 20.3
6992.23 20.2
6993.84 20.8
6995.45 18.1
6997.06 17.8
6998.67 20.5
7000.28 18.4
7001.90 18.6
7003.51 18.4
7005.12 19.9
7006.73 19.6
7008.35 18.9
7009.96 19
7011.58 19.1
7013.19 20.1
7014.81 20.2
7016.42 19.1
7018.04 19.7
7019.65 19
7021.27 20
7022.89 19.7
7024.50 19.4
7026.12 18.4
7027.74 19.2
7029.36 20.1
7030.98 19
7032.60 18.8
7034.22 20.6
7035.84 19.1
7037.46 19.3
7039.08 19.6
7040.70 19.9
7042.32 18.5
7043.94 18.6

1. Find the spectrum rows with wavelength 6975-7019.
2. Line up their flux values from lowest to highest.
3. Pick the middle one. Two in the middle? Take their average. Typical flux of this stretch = 19.6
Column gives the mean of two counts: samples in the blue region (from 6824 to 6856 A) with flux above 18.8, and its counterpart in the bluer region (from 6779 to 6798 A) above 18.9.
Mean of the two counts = 6.5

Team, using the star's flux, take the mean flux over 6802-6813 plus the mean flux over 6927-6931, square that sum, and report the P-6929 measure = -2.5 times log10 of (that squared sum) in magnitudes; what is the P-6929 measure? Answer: -7.81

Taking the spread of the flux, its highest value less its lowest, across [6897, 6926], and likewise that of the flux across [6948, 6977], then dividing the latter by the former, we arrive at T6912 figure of 1.00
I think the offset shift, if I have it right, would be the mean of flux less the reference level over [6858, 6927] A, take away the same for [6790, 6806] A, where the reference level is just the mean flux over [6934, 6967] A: 0.50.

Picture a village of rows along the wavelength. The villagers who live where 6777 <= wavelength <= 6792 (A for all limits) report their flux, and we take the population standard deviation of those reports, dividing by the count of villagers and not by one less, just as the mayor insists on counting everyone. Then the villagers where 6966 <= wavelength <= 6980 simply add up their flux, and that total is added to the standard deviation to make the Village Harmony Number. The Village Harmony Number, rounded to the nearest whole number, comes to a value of 173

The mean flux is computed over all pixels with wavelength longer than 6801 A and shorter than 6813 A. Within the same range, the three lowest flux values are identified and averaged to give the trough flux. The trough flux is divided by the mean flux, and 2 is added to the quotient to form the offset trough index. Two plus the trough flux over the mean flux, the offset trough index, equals 2.969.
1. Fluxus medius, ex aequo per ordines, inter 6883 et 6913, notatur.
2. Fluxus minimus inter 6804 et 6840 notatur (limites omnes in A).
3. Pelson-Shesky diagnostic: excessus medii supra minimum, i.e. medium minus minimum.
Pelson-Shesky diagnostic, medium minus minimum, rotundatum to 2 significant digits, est 2.3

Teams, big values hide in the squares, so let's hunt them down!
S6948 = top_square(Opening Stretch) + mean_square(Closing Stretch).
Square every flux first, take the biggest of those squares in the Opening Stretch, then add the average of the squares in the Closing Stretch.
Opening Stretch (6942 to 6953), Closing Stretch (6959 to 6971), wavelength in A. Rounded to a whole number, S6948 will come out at 784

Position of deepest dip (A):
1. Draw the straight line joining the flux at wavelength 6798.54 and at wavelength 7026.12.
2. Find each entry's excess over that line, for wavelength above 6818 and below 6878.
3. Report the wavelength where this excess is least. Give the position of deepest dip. 6829.92 A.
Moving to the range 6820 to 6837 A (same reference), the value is 6829.92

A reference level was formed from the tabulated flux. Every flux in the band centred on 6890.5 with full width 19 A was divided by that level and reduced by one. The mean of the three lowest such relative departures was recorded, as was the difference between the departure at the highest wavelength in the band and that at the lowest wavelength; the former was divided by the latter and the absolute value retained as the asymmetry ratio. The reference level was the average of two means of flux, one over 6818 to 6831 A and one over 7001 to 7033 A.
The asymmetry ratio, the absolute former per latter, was 16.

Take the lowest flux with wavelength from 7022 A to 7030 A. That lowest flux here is 18.4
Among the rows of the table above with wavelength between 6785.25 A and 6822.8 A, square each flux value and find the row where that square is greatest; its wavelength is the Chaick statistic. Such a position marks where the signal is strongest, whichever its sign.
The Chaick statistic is 6800.11 A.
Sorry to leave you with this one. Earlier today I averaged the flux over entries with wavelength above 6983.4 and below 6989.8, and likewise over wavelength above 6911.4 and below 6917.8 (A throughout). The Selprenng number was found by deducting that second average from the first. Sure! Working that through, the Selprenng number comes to 1.5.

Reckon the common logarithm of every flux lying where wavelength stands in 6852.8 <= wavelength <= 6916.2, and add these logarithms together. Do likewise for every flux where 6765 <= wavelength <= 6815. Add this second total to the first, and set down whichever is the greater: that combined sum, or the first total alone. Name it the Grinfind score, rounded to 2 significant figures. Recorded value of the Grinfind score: 91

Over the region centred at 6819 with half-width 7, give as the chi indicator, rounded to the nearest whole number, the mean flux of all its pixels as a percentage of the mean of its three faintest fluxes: 104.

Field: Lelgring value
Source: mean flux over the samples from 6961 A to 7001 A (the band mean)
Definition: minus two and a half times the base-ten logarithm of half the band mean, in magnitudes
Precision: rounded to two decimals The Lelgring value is -2.47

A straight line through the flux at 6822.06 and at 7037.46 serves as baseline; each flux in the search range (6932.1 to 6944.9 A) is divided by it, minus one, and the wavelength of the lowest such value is 6937.70 A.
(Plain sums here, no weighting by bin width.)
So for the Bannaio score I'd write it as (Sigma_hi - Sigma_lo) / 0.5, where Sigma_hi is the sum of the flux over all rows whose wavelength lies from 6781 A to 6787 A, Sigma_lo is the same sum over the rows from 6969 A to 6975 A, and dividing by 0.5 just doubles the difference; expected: -31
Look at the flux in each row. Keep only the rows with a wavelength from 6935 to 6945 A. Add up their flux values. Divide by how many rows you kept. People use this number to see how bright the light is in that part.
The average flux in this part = 19.1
